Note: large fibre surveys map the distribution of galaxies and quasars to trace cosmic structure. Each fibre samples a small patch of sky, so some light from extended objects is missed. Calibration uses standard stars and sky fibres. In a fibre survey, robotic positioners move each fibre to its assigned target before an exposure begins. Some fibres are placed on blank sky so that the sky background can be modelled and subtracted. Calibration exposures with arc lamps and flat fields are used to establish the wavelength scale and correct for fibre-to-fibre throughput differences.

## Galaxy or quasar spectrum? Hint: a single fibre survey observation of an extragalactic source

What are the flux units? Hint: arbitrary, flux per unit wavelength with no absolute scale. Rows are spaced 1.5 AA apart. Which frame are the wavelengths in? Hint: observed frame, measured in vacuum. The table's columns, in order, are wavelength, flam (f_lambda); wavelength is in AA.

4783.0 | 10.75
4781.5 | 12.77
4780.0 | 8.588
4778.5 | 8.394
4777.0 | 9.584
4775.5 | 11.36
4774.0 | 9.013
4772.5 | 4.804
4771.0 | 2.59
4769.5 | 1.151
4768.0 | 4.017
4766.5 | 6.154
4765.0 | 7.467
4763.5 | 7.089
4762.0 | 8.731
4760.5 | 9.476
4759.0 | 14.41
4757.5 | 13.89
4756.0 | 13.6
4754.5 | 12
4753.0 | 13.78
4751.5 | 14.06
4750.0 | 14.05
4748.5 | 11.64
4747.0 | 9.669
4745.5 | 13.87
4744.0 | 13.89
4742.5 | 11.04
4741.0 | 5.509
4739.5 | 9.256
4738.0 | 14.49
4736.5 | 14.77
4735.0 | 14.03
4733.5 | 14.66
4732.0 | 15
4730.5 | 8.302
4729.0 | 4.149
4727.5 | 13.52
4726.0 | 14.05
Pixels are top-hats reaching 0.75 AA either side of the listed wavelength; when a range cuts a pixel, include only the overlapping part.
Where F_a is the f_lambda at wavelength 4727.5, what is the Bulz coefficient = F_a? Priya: 13.52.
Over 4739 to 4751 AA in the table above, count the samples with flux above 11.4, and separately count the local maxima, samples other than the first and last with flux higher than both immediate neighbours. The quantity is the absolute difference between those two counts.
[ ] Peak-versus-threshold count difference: 3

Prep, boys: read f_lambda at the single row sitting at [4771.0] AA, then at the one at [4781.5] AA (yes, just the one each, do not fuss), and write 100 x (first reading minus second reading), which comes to -1018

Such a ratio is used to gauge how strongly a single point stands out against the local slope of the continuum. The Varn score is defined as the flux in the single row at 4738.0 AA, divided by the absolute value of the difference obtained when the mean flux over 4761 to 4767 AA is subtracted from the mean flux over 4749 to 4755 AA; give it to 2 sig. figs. 2.4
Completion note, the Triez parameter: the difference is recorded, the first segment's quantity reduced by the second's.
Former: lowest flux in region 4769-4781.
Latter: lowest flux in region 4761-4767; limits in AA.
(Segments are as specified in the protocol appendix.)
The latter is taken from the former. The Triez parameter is -5.0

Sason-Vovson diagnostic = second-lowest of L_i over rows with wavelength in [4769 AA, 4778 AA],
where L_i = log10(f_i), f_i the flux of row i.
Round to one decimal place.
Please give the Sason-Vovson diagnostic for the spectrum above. 0.4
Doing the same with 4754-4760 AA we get 1.1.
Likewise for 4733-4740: 1.1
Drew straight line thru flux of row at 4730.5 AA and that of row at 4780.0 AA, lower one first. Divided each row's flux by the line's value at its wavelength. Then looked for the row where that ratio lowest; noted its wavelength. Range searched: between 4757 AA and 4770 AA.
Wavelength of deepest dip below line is 4769.5 AA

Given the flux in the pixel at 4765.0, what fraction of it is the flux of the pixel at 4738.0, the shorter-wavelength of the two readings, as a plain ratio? 1.9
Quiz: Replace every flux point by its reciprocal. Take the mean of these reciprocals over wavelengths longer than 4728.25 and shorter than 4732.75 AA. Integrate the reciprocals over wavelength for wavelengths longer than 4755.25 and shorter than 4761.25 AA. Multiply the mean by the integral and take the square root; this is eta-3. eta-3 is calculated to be 0.26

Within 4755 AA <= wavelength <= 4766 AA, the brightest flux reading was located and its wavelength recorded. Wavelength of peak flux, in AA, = 4759.0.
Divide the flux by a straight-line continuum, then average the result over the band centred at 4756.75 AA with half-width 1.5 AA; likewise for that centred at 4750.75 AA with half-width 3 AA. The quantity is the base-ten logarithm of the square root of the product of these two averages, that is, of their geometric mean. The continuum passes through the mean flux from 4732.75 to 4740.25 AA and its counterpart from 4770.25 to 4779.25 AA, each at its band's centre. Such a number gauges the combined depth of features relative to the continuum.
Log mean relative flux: 0.099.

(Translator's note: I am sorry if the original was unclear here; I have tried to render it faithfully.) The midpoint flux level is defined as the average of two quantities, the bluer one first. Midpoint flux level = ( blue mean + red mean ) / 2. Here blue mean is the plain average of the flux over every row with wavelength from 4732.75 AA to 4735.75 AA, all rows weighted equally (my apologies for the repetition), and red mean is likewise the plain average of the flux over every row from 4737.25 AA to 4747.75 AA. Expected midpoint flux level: 12.7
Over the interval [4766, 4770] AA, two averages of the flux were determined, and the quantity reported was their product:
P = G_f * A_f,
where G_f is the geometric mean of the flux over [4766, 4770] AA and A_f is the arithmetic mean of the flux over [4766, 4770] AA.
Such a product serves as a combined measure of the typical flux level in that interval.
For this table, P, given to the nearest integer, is 12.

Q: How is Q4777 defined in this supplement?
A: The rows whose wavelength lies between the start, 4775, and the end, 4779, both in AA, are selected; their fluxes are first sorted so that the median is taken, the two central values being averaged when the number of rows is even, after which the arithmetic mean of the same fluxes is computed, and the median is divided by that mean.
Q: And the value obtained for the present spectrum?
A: 0.98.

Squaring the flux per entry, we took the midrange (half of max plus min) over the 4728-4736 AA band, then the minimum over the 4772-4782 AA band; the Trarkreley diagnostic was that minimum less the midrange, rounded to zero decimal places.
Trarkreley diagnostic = -98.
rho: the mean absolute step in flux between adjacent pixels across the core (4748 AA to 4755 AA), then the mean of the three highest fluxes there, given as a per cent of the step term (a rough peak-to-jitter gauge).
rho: 1247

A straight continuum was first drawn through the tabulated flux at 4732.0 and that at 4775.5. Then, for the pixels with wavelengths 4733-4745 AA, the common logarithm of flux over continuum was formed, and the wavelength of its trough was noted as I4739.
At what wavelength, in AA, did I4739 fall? 4741.0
